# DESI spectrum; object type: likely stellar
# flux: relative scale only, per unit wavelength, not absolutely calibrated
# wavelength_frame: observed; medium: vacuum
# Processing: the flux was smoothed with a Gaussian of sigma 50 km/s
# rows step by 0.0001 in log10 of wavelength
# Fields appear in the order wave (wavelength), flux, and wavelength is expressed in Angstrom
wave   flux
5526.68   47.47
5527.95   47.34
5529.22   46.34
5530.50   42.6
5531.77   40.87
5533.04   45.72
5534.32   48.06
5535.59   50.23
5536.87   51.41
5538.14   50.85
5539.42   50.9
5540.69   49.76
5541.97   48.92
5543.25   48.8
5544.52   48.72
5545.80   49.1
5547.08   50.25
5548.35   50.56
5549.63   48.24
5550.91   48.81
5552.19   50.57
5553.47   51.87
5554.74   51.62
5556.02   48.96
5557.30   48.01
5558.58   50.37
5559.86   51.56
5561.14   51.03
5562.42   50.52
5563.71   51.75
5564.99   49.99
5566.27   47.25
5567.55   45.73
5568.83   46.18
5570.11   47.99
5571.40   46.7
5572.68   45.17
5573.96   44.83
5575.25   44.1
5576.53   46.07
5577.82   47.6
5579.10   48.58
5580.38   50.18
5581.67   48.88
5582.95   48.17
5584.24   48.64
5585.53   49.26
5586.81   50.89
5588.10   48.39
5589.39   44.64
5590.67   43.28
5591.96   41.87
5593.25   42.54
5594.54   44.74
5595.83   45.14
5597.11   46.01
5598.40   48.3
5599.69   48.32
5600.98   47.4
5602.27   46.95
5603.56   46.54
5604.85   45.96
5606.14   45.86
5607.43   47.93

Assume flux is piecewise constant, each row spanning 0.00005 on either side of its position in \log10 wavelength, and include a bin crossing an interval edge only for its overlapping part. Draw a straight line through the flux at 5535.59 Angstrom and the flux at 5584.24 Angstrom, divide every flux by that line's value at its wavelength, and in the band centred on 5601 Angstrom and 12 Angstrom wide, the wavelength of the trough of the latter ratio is 5595.83 Angstrom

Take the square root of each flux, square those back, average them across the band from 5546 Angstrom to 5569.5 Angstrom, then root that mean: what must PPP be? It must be 7.04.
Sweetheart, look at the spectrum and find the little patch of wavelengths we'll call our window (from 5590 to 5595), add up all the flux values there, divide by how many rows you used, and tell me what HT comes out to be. 43.1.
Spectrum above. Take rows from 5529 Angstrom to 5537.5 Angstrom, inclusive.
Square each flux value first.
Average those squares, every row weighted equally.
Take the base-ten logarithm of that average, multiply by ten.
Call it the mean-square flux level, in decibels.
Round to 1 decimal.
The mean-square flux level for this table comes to 33.4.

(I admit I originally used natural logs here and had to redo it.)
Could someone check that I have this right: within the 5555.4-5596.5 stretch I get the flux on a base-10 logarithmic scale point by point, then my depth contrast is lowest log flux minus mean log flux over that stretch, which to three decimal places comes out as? -0.054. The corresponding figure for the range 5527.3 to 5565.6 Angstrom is -0.079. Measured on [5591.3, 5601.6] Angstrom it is -0.036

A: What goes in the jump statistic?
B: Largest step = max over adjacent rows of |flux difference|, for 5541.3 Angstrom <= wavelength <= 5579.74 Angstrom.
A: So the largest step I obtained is 2.7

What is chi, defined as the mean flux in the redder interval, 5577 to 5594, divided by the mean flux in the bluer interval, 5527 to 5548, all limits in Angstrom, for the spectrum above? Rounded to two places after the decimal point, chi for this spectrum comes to 0.98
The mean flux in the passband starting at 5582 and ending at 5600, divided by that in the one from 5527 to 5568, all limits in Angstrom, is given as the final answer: 0.949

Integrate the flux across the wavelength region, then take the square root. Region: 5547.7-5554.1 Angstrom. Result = 18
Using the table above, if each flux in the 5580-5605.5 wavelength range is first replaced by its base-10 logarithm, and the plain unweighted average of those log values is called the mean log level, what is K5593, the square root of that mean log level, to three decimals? 1.292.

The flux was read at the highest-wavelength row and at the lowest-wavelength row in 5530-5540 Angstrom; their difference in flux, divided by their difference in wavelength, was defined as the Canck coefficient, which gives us 0.93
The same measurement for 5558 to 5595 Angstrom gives -0.16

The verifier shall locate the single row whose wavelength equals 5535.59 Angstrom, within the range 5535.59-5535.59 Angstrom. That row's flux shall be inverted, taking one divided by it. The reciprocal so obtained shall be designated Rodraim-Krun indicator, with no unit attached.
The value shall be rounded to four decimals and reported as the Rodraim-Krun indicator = 0.0199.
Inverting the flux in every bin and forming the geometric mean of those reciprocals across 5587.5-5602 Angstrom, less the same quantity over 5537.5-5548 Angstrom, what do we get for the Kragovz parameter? 0.0019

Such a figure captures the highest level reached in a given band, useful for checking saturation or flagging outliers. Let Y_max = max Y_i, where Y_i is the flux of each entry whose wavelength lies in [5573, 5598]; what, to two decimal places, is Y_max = 50.89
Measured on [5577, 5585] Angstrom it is 50.18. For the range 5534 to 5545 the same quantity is 51.41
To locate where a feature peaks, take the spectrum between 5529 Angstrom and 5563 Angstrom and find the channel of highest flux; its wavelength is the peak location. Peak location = 5553.47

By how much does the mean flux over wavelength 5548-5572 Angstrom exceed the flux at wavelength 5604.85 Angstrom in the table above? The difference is 3.4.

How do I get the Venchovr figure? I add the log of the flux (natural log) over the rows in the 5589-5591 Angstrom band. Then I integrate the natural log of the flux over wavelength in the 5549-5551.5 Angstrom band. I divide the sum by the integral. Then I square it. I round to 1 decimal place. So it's 0.6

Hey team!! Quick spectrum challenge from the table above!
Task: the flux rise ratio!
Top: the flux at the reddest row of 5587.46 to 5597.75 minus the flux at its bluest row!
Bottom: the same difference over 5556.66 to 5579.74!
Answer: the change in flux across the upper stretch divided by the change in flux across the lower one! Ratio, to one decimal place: -4.2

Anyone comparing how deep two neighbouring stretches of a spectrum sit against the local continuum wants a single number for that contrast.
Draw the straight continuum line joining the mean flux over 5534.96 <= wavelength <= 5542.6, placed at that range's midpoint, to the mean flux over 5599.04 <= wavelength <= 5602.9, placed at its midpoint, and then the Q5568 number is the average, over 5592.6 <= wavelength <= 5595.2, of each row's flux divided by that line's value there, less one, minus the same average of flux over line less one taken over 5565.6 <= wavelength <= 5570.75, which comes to -0.043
